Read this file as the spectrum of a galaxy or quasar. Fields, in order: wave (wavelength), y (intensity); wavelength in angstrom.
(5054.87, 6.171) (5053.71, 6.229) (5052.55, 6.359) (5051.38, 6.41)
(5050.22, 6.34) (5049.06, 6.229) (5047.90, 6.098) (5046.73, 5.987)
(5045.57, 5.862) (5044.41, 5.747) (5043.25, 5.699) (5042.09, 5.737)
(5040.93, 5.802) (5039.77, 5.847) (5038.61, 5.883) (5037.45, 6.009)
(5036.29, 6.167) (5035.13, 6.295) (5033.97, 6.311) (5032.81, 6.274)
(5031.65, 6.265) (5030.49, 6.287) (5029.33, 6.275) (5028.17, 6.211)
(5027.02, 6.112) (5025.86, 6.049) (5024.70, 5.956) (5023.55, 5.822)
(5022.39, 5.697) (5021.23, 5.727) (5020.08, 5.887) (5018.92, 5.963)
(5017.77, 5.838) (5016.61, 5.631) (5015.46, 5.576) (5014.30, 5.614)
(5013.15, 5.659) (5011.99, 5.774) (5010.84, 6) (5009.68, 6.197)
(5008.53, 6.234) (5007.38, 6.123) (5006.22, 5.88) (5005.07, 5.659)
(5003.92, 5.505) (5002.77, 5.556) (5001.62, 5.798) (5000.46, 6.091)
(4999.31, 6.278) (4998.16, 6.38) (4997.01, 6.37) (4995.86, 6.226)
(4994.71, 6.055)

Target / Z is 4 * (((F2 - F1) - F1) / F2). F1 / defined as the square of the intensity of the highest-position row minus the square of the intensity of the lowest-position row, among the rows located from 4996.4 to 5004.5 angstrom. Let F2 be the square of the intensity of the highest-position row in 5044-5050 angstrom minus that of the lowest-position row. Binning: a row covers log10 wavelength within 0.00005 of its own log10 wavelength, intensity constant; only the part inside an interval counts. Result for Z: 18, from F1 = -10.3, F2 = 6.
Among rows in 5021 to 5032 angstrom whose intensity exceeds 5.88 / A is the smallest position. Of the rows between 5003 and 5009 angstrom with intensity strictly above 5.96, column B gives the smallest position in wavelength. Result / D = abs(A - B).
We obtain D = 17.3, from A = 5024.70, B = 5007.38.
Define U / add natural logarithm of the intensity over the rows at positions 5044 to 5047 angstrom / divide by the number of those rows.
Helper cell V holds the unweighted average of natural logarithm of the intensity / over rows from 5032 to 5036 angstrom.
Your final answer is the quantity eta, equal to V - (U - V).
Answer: 1.91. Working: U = 1.769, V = 1.84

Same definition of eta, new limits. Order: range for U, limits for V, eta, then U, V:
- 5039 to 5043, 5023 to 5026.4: 1.81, 1.757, 1.78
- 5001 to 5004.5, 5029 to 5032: 1.95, 1.726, 1.84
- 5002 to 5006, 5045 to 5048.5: 1.86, 1.718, 1.79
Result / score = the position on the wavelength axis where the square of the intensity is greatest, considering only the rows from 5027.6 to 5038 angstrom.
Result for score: 5033.97 angstrom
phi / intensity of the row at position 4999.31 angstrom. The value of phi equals 6.278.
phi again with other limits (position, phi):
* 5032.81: 6.274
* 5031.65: 6.265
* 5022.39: 5.697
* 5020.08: 5.887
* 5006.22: 5.88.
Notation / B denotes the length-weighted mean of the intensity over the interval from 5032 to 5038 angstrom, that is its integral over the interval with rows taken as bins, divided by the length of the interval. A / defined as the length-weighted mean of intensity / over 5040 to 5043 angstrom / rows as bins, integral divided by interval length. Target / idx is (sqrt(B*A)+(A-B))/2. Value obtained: 2.8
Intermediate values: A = 5.8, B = 6.2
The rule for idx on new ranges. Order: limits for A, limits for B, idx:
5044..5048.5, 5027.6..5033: 2.9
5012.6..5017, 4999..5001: 2.7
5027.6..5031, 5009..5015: 3.2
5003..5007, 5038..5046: 2.8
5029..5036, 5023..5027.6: 3.2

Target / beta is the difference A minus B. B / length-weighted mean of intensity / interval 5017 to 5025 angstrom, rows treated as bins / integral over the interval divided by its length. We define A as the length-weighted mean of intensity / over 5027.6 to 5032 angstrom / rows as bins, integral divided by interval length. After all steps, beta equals 0.42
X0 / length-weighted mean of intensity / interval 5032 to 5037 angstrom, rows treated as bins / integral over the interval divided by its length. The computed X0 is 6.25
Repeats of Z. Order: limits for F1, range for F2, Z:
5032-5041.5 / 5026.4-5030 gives 27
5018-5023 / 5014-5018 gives 14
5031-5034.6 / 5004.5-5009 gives 3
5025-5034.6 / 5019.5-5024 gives 38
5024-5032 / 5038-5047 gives -20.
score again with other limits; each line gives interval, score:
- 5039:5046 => 5045.57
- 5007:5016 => 5008.53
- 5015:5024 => 5018.92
